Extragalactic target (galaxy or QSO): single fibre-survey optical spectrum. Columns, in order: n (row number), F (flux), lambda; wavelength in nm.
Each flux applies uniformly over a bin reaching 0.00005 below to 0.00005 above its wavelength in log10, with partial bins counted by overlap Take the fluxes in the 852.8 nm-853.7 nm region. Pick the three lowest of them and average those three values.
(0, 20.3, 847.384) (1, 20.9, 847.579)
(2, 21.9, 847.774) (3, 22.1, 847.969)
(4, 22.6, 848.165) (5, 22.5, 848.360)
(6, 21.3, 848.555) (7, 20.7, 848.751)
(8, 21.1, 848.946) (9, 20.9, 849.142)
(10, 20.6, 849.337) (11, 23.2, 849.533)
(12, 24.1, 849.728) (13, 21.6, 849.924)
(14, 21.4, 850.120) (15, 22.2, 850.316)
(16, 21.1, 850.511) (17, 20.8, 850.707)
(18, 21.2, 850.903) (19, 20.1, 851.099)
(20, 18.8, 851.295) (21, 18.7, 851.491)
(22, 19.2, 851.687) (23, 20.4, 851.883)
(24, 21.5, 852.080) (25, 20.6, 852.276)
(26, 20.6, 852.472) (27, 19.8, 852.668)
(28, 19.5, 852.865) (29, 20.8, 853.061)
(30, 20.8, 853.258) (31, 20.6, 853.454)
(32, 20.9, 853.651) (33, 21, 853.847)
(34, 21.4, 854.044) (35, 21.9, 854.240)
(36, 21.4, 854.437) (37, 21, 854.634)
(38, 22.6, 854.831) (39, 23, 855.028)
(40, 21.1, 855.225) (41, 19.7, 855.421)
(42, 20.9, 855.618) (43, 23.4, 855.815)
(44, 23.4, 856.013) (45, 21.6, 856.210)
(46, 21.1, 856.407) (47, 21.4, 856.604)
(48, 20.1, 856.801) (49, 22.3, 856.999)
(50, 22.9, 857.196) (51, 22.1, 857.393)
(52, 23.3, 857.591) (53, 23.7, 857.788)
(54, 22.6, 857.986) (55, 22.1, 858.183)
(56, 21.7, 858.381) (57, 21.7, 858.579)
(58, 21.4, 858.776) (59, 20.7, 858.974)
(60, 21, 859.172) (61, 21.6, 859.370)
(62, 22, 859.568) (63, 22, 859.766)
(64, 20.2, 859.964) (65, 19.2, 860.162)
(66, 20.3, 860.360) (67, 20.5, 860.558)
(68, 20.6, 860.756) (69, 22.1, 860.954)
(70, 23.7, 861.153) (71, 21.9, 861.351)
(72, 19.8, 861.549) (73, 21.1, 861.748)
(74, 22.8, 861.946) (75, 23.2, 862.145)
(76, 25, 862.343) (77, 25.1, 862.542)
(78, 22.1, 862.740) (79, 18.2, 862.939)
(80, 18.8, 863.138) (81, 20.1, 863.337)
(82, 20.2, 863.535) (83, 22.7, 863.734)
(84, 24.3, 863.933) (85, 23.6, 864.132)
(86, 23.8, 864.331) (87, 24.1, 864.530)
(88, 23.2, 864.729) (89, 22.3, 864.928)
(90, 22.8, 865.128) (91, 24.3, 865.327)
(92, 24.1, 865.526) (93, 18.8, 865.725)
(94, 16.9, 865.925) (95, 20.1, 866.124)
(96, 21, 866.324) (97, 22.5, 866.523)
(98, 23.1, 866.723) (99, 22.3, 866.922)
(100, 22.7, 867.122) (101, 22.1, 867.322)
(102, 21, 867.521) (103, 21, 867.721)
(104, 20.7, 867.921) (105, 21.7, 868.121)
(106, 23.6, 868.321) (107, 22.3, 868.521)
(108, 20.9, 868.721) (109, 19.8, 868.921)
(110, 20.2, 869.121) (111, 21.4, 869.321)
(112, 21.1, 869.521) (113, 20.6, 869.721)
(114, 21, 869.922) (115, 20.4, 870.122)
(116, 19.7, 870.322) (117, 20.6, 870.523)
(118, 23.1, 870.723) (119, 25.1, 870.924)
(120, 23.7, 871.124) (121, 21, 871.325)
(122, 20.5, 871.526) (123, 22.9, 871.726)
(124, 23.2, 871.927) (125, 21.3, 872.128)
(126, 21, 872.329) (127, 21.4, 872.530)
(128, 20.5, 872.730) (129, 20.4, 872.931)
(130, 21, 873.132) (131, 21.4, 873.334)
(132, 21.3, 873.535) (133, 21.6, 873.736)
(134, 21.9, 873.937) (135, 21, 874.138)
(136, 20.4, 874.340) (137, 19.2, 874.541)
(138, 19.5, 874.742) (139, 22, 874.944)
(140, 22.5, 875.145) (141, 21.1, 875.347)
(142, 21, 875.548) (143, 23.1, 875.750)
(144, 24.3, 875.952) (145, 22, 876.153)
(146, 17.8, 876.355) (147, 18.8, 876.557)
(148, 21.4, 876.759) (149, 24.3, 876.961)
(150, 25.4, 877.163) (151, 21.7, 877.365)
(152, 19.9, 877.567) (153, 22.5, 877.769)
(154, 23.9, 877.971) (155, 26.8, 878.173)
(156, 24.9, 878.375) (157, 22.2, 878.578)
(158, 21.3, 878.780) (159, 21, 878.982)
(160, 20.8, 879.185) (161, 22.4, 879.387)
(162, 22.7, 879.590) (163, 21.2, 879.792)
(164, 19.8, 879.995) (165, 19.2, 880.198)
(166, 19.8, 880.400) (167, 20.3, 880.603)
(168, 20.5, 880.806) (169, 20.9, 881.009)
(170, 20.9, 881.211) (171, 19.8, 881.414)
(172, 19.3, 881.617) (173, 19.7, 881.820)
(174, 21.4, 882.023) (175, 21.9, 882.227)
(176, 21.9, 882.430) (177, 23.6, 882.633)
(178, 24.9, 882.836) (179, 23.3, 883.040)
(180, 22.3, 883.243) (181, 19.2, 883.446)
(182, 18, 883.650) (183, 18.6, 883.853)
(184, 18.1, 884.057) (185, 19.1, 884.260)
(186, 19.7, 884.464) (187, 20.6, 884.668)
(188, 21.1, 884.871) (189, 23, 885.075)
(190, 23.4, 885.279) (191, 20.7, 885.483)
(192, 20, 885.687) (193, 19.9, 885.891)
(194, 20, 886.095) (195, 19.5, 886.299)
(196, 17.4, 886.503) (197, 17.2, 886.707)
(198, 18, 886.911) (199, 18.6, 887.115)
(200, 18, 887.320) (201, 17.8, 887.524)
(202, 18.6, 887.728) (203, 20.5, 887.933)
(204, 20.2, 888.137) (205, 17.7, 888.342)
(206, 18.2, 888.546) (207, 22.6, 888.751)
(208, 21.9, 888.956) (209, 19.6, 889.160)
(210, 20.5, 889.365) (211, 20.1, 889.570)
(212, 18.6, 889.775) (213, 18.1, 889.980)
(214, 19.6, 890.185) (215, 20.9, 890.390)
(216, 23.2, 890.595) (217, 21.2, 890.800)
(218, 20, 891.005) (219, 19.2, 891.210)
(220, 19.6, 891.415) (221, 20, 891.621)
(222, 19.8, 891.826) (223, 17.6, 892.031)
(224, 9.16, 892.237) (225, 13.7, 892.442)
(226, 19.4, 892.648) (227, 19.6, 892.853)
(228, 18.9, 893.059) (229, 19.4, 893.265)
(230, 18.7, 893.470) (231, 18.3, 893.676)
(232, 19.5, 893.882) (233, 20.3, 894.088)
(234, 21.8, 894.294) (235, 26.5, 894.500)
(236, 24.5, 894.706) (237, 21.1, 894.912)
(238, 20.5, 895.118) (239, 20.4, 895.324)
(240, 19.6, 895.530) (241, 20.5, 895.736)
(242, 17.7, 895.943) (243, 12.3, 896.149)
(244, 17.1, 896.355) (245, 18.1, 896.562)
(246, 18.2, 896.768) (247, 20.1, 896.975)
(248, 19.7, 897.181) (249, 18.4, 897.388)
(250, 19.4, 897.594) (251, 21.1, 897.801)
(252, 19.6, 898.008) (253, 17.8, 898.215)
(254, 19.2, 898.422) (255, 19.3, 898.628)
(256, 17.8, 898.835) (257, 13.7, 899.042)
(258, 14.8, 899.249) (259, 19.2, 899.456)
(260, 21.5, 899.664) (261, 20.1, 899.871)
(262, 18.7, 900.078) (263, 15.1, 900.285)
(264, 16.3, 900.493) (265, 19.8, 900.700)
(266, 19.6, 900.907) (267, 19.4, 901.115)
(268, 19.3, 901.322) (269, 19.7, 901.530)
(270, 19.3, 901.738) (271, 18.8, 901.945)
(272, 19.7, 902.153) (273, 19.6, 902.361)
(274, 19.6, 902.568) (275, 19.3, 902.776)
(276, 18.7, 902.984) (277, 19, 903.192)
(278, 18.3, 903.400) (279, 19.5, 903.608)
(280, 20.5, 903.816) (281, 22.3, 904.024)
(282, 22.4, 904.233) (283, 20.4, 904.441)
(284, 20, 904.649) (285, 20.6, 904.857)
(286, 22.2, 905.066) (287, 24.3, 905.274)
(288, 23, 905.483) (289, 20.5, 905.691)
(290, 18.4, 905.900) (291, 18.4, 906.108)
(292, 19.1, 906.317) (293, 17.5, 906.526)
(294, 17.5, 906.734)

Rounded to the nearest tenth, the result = 20.3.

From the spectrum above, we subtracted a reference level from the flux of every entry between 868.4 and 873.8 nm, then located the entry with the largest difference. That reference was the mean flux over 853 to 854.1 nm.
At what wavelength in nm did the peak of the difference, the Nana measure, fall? 870.924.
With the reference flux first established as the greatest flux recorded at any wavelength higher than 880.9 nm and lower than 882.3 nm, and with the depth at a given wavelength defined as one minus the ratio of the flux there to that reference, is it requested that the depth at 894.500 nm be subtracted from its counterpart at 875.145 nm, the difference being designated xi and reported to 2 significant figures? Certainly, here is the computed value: 0.18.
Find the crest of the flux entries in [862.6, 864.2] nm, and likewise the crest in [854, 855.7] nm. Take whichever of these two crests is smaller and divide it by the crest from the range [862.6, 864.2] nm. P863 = 0.95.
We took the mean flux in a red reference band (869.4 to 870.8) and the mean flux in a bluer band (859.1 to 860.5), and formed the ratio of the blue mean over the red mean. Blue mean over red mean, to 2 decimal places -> 1.00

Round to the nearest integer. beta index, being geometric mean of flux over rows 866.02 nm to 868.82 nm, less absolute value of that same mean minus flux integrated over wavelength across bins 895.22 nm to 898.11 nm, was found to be -11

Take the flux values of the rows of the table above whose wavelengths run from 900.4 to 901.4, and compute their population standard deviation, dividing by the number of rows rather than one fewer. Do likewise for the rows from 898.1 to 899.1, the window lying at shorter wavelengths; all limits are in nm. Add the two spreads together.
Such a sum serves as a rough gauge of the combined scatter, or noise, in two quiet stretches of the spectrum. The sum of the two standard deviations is 3.3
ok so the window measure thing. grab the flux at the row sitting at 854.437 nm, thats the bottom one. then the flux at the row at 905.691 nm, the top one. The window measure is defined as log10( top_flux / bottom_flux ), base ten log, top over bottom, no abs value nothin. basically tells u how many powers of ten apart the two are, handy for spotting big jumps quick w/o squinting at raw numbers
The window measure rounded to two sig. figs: -0.019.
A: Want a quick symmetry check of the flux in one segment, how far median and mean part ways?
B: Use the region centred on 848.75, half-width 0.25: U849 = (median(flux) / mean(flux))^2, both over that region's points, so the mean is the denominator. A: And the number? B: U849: 1.01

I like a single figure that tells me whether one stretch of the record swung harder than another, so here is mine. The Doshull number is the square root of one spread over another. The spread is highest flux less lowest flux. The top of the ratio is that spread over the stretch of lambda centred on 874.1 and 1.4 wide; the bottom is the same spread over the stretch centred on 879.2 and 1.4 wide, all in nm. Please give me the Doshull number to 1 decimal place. 1.2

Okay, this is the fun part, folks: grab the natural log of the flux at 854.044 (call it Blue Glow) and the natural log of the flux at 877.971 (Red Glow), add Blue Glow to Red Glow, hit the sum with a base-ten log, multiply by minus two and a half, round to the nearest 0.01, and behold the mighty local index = -1.99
